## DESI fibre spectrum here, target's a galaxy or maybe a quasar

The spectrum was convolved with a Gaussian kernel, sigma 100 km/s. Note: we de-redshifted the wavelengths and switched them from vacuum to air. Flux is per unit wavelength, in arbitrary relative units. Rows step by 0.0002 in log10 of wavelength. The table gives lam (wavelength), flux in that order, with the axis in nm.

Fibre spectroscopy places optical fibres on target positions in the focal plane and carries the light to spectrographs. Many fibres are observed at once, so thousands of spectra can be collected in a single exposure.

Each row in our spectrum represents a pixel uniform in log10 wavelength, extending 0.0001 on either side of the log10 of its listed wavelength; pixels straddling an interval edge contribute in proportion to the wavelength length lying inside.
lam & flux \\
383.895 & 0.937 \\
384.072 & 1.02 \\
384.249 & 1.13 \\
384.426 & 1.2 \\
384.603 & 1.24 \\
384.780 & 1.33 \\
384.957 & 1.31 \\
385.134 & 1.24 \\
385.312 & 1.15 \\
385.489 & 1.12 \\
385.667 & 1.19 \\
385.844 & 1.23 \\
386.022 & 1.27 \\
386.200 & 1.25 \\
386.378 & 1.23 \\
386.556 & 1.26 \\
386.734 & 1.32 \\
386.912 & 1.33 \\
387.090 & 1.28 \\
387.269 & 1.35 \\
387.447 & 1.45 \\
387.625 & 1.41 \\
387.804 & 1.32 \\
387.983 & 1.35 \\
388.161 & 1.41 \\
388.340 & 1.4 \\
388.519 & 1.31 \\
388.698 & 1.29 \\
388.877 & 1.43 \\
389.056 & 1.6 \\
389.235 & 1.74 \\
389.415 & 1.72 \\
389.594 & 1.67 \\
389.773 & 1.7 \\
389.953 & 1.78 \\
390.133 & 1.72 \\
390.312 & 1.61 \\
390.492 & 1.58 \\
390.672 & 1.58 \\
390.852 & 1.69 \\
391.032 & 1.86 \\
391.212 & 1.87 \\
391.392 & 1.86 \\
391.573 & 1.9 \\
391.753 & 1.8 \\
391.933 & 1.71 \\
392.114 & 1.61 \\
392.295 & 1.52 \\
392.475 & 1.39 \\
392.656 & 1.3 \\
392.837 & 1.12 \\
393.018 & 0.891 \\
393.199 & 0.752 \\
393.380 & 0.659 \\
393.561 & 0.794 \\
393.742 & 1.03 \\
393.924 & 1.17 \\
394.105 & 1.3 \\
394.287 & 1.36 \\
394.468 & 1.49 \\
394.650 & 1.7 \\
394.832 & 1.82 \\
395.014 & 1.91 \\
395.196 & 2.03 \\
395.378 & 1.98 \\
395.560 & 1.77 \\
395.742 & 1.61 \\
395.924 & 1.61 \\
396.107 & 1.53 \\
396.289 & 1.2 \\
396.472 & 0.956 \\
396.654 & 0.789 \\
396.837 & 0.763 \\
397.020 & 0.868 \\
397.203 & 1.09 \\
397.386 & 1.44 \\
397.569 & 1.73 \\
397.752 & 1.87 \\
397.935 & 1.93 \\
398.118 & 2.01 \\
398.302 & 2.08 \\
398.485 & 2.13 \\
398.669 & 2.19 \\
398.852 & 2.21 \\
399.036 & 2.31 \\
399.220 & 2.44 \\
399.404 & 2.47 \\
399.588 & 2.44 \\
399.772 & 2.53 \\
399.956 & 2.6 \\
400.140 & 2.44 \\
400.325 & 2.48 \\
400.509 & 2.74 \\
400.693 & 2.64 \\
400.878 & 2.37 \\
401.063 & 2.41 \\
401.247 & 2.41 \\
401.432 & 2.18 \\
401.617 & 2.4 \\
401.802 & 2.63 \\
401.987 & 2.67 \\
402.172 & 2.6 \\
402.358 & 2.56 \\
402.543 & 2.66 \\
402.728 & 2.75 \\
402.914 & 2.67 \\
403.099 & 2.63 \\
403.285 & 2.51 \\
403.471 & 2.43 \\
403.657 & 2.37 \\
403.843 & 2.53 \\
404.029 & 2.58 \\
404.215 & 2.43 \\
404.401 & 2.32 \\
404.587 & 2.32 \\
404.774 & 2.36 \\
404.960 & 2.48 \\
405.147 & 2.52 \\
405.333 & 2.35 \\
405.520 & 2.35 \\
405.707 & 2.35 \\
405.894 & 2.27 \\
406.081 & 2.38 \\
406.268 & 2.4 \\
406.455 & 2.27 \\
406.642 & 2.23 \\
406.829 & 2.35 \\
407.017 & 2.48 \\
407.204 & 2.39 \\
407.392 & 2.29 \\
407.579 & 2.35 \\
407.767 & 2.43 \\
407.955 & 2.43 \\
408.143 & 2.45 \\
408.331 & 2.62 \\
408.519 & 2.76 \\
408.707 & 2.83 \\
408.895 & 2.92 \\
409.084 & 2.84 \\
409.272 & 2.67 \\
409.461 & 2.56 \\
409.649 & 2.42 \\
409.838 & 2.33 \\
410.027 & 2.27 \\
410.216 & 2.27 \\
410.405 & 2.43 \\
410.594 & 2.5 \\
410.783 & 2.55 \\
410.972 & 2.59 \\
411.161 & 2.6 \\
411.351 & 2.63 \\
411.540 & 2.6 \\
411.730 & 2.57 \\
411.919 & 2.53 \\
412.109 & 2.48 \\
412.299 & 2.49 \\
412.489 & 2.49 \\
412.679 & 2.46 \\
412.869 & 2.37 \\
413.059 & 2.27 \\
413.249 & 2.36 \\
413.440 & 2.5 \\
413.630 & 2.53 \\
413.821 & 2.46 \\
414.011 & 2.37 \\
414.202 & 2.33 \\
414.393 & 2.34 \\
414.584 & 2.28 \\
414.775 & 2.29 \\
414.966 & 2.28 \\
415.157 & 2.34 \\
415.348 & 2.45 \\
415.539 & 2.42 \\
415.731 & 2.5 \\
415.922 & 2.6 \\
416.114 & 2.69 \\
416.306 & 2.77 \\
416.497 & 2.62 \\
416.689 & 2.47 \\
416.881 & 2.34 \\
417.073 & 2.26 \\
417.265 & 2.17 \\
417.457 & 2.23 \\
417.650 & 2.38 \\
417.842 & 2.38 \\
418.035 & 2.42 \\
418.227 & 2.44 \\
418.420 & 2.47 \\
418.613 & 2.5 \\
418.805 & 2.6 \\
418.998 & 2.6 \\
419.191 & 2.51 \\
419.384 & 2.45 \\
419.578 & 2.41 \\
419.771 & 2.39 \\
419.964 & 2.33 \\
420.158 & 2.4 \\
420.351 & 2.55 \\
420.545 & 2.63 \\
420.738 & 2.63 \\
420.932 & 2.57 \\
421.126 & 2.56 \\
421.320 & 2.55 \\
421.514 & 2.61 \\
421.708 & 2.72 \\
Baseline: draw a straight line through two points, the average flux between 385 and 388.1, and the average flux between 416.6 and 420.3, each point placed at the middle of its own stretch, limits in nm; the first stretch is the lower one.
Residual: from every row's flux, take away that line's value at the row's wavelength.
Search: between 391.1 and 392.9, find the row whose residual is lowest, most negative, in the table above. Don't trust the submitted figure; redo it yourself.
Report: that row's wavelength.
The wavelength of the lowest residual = 392.837 nm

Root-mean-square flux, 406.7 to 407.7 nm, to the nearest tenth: 2.4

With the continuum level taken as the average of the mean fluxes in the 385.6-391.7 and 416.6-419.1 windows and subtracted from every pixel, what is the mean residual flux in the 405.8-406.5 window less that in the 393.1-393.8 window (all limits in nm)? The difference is 1.5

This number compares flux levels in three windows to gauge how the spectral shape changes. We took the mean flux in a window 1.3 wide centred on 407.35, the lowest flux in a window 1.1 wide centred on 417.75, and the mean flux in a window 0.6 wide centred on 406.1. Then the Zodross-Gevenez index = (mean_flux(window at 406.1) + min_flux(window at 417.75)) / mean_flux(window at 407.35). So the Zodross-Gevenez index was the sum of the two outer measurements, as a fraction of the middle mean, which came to 1.89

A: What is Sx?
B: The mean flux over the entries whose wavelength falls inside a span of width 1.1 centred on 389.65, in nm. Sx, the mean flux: 1.72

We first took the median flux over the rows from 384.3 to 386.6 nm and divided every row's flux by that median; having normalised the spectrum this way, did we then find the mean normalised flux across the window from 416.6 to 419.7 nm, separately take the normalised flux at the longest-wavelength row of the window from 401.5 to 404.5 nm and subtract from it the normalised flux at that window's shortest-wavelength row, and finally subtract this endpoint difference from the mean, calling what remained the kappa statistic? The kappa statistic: 2.0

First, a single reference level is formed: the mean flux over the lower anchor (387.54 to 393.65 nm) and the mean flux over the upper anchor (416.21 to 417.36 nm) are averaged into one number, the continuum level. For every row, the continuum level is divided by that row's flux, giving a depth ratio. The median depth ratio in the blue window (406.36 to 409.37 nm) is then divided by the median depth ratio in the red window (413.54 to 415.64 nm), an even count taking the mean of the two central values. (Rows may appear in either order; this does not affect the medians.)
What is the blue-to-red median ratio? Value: 0.96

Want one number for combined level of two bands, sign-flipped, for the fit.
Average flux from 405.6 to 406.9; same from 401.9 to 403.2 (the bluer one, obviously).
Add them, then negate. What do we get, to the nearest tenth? -5.0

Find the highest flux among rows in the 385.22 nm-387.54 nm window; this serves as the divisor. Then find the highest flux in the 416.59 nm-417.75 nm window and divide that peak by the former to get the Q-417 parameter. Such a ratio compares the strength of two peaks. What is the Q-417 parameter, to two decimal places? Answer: 1.70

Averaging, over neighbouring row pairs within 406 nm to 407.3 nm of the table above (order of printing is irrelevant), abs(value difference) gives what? 0.088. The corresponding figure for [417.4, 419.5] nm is 0.052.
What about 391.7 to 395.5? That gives 0.128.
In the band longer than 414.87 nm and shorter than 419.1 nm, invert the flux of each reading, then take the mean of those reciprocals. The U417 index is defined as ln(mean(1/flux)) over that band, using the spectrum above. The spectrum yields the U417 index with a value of -0.9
